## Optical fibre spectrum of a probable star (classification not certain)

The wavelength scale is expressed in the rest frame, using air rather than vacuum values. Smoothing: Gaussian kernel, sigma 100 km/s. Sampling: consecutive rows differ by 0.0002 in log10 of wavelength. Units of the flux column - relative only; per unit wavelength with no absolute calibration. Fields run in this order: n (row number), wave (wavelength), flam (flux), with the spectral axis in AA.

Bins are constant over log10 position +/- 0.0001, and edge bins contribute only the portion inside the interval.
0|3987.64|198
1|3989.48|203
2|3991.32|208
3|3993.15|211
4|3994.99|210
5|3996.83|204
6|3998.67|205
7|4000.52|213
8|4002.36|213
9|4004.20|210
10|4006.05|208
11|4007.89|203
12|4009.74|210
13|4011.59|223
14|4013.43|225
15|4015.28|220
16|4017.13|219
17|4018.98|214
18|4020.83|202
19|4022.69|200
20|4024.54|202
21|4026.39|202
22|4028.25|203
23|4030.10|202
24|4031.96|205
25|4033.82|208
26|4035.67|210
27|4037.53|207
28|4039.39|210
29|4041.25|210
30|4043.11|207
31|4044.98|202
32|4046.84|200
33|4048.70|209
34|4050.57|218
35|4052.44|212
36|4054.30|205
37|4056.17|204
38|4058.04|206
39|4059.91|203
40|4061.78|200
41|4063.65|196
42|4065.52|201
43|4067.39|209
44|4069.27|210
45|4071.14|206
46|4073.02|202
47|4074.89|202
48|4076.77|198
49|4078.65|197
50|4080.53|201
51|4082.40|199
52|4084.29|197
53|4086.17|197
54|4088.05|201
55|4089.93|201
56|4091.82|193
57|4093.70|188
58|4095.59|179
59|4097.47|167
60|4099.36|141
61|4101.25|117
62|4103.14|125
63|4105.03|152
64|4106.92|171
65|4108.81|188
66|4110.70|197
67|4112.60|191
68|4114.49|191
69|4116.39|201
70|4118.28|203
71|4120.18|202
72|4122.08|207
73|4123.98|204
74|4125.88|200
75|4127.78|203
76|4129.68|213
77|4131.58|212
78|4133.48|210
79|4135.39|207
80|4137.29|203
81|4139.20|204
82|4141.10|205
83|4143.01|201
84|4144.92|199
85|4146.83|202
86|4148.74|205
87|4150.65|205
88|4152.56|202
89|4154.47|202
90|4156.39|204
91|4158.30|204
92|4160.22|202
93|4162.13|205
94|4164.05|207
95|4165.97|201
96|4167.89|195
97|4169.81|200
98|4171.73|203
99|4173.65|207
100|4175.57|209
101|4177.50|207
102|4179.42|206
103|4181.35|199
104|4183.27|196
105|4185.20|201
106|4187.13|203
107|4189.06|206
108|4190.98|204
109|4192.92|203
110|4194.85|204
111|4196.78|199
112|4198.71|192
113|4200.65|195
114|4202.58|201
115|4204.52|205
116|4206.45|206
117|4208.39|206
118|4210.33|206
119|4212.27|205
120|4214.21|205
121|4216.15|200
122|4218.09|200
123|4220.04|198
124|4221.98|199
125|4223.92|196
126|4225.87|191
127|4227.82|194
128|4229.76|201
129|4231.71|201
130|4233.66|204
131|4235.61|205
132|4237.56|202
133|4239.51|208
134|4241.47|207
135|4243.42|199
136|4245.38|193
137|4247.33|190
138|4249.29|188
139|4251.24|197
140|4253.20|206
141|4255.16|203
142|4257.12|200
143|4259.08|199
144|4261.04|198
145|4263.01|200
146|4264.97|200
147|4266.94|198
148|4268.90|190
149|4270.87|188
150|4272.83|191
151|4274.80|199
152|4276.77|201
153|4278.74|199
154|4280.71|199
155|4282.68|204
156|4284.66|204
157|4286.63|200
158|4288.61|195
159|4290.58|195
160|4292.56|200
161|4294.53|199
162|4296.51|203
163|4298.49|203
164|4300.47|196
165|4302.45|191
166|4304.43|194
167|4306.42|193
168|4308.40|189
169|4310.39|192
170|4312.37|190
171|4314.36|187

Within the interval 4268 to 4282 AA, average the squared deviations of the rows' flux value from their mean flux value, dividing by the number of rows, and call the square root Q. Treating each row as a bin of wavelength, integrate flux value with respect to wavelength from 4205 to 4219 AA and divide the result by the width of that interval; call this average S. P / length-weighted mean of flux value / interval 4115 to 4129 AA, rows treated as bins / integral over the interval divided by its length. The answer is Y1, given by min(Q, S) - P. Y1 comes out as -198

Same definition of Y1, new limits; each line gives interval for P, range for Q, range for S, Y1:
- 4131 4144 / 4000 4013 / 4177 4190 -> -200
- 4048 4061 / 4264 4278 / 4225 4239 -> -203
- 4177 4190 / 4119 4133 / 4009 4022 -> -198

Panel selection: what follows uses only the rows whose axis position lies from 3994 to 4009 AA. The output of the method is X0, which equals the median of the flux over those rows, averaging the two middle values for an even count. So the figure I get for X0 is 209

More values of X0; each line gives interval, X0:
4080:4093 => 199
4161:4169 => 203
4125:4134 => 210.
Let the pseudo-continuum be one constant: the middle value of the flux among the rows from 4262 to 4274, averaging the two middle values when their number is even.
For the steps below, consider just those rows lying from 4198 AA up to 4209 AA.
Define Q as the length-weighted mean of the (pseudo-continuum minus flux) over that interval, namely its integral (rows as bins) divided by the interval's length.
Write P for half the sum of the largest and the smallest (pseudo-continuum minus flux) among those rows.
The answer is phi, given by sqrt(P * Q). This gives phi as 5.4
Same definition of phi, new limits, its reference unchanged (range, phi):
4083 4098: 5.9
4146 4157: 8.9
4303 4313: 2.9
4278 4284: 6.7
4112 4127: 5.0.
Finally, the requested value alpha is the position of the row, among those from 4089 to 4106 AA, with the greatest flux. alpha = 4089.93 AA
